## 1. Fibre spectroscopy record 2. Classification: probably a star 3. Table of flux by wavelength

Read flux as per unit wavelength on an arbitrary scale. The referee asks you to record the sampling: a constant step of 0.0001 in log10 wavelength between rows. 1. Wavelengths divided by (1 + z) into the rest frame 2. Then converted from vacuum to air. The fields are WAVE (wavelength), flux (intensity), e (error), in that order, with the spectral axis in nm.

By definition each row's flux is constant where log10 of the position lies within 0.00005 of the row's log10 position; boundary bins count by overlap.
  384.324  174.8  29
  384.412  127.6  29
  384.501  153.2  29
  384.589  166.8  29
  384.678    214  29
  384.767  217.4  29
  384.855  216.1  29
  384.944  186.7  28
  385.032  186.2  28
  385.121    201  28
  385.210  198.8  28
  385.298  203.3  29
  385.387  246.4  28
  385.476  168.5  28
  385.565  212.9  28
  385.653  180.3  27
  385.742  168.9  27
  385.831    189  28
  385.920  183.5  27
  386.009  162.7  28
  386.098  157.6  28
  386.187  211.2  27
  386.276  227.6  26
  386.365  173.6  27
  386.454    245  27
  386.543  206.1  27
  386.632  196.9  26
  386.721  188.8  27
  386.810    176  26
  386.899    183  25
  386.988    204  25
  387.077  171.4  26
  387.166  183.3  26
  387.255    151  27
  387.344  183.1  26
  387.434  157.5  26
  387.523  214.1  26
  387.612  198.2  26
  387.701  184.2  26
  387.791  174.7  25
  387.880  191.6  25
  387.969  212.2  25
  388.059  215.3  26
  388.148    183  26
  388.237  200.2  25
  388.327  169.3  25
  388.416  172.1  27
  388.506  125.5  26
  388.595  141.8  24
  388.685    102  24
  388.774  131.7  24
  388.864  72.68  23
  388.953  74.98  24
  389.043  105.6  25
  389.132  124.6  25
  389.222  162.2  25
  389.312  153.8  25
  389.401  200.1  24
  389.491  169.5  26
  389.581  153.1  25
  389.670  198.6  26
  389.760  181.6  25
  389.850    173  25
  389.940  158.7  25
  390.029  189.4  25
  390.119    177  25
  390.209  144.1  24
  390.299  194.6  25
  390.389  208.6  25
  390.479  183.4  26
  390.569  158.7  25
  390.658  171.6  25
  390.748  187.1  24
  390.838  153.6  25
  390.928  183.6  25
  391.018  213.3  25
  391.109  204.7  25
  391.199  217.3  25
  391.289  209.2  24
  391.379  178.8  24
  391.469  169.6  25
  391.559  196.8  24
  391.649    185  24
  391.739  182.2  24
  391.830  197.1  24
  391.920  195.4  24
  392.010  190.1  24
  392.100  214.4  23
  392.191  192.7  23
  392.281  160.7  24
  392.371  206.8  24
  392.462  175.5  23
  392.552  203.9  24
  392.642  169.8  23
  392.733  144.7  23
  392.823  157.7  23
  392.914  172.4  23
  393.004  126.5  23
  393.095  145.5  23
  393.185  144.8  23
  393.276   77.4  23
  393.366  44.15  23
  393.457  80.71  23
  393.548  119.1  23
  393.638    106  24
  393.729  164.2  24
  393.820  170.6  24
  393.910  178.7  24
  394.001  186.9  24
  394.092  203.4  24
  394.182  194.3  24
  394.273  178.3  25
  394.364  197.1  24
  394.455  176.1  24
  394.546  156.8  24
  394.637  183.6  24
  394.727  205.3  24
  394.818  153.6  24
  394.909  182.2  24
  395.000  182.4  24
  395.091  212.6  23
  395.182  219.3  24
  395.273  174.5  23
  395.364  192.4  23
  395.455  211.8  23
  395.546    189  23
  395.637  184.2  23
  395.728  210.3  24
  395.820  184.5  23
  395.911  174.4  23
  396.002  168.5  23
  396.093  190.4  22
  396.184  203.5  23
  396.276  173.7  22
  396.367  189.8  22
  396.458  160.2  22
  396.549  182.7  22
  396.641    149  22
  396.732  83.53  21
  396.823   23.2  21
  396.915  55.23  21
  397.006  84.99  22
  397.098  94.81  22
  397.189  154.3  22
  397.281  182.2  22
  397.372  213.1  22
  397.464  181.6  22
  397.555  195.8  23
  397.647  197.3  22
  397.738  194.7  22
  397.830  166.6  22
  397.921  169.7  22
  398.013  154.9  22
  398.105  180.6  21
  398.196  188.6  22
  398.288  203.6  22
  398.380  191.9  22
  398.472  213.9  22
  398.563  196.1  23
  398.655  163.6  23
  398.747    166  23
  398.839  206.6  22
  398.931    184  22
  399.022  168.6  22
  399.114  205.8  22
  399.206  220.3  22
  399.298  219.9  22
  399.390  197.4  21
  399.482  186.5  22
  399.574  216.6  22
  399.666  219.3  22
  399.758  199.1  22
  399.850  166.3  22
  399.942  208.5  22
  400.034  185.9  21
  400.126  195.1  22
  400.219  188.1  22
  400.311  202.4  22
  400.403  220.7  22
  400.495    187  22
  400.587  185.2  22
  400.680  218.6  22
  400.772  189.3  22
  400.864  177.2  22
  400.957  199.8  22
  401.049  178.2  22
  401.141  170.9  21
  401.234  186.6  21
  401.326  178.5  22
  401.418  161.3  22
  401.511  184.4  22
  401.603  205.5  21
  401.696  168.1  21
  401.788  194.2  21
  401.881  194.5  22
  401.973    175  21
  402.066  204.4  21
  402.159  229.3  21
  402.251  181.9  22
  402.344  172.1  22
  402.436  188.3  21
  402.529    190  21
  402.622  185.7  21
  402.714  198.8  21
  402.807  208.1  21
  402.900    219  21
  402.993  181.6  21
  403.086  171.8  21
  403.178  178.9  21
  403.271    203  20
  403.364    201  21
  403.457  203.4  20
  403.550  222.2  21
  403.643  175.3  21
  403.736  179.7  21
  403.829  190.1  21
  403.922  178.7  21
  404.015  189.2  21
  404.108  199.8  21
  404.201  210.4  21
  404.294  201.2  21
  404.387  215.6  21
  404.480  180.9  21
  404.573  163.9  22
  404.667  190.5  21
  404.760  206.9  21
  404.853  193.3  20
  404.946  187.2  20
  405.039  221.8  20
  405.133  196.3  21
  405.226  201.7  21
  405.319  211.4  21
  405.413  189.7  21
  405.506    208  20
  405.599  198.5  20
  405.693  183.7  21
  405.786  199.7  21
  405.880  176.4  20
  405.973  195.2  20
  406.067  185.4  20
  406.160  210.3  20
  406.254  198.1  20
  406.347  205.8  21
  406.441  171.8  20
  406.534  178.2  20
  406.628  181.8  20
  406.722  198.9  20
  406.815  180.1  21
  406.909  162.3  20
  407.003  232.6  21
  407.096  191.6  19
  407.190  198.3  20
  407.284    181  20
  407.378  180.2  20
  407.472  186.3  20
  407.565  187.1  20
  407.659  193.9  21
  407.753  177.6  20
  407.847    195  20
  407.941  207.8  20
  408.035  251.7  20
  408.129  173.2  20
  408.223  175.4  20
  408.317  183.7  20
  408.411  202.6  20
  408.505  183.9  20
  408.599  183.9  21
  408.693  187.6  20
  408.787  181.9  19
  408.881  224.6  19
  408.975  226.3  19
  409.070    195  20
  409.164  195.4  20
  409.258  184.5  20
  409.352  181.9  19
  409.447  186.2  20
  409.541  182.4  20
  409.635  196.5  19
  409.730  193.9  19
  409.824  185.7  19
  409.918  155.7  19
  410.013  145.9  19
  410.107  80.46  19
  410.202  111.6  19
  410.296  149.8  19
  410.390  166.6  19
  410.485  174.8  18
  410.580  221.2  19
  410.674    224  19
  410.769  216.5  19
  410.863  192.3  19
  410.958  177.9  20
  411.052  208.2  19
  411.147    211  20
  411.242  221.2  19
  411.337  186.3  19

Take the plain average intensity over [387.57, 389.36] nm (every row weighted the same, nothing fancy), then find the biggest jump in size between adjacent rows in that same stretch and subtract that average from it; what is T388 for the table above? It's -96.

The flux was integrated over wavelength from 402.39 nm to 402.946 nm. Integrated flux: 110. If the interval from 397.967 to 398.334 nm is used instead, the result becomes 67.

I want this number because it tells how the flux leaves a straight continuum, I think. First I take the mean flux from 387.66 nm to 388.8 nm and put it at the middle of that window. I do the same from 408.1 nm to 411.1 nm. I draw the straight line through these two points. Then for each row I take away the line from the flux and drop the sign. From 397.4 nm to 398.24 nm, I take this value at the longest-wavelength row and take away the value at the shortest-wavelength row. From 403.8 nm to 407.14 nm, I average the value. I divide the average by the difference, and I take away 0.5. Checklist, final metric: 2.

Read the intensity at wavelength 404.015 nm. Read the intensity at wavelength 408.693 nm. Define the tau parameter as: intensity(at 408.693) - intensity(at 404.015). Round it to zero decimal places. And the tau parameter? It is -2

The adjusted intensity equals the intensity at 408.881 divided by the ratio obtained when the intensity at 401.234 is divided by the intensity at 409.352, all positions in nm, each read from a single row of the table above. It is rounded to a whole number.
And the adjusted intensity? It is 219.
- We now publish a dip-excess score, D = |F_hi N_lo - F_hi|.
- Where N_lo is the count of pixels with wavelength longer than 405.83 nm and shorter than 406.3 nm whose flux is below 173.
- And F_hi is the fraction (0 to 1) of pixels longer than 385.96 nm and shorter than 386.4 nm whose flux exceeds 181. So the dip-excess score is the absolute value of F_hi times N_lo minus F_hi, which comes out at 0.40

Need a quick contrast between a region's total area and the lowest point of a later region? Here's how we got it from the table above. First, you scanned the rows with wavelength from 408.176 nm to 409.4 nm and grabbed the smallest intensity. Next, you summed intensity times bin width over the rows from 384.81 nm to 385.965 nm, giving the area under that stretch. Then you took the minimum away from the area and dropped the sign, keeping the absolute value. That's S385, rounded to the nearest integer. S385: 50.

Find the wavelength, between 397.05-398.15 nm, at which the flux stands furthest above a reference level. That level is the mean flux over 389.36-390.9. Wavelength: 397.372 nm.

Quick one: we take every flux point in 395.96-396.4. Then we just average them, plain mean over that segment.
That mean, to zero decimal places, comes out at 185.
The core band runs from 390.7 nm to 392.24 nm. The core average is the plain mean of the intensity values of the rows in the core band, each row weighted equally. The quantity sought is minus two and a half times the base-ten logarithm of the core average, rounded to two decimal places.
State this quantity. -5.71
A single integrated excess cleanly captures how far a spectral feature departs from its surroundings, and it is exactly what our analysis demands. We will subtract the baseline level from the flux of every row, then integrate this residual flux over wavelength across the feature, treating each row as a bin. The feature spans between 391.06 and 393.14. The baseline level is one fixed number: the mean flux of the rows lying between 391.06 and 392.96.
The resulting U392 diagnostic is -9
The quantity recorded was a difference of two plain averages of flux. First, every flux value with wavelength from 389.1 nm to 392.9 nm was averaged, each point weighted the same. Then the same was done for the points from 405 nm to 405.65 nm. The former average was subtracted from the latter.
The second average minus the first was 23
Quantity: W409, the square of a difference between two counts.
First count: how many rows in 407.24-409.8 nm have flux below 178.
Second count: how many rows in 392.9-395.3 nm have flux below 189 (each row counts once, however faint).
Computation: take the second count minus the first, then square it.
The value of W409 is 324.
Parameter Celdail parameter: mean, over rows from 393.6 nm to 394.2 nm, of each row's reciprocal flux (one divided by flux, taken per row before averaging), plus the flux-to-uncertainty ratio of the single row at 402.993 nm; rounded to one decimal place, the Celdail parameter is 8.7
